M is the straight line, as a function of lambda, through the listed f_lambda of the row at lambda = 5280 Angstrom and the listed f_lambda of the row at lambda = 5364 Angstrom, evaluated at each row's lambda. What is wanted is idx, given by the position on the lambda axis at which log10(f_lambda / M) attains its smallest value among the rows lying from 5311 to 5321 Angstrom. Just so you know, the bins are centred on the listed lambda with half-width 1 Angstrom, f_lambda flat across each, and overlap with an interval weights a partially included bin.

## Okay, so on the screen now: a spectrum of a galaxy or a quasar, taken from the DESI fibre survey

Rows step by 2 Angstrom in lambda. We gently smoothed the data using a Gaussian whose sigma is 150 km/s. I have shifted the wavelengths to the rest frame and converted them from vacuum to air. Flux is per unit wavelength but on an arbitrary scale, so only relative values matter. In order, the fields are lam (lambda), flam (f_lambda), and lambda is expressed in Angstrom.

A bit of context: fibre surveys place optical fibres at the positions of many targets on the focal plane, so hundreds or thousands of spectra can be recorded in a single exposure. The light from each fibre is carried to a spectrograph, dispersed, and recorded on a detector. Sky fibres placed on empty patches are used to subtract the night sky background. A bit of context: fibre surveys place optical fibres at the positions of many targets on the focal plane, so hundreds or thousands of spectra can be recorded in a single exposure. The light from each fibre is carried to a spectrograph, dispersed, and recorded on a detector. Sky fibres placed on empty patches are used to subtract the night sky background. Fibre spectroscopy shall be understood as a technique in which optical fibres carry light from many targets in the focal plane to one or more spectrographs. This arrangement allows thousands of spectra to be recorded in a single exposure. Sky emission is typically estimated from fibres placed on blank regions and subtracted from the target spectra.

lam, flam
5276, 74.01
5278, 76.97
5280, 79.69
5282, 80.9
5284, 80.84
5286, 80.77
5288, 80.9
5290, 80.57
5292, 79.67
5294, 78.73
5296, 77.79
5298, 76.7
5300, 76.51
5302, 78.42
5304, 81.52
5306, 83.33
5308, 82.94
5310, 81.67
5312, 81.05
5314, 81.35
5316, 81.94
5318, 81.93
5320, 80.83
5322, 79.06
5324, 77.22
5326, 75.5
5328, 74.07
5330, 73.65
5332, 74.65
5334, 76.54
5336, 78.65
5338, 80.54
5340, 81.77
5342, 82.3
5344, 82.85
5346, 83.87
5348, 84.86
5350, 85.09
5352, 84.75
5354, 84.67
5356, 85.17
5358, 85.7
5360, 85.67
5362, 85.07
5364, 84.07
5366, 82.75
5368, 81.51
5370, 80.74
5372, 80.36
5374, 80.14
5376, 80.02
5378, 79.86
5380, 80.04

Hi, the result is 5320 Angstrom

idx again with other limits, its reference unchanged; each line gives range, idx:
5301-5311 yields 5302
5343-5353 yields 5344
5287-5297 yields 5296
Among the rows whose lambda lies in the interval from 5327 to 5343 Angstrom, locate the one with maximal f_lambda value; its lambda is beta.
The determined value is 5342 Angstrom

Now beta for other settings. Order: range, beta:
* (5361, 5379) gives 5362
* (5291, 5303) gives 5292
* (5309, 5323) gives 5316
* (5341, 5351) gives 5350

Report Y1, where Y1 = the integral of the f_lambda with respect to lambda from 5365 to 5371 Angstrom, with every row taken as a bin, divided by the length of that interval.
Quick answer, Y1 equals 81.7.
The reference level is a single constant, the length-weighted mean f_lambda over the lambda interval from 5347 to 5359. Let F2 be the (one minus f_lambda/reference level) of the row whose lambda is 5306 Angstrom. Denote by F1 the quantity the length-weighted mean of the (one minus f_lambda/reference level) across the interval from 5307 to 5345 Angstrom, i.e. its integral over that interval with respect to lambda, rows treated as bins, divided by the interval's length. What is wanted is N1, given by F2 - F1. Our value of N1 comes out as -0.05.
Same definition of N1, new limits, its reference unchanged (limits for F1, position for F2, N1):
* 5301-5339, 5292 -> -0.01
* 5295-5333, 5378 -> -0.01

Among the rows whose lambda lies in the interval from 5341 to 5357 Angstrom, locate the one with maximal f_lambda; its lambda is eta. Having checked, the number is 5356 Angstrom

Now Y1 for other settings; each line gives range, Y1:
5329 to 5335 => 74.9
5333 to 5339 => 78.6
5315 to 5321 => 81.6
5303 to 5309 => 82.6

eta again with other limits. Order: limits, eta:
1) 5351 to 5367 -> 5358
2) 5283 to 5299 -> 5288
